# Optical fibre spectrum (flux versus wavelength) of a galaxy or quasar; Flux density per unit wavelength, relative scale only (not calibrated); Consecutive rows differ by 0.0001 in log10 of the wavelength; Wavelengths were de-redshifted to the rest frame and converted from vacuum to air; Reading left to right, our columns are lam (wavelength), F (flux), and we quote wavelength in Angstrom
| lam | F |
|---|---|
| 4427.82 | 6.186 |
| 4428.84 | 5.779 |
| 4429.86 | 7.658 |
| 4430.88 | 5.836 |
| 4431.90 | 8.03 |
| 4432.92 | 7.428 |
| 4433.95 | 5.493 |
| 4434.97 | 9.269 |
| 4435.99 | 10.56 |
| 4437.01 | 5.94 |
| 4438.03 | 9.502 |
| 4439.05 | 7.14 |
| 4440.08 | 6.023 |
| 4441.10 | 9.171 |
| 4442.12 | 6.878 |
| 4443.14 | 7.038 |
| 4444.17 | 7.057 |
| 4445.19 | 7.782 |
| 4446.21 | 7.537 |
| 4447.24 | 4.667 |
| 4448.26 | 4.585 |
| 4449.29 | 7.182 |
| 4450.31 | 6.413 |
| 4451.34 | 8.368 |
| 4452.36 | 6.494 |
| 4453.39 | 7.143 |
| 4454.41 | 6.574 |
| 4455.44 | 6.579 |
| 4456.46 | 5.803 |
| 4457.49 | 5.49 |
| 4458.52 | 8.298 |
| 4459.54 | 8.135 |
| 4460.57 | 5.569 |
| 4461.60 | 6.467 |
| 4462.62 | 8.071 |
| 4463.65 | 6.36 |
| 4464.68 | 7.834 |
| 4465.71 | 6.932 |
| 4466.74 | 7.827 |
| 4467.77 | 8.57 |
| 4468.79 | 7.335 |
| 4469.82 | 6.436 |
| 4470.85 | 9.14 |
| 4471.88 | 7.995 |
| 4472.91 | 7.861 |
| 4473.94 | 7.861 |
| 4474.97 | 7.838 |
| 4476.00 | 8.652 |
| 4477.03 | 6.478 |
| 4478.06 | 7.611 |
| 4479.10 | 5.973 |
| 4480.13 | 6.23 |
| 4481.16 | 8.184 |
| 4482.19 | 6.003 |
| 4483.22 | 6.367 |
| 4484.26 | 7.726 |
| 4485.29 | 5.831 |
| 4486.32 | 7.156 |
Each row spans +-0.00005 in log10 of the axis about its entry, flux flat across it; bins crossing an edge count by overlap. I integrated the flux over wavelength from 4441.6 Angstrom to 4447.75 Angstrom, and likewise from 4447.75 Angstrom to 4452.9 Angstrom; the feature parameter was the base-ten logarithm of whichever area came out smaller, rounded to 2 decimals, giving 1.53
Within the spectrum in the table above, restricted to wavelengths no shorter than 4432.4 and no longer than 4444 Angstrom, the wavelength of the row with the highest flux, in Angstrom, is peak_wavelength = 4435.99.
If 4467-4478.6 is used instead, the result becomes 4470.85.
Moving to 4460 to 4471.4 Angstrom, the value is 4470.85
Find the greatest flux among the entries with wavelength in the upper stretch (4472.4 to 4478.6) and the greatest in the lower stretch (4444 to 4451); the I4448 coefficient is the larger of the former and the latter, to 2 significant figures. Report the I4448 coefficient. 8.7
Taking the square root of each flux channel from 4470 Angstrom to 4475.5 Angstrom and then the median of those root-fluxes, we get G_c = 2.80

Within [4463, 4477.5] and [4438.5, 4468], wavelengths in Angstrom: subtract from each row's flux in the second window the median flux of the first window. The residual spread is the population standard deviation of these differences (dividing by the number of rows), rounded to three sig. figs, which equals 1.10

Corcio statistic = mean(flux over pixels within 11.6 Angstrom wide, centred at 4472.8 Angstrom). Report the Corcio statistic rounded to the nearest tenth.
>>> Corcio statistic 7.8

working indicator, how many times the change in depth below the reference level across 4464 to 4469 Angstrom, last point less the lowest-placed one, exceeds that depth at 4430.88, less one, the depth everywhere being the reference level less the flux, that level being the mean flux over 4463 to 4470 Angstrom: -1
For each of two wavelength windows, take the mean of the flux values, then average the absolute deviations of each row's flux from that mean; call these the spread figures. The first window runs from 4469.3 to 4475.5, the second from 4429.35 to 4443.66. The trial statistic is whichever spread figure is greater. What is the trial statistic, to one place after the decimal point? 1.3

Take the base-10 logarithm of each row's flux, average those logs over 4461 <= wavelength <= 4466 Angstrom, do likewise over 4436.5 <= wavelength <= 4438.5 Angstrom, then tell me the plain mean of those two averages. 0.86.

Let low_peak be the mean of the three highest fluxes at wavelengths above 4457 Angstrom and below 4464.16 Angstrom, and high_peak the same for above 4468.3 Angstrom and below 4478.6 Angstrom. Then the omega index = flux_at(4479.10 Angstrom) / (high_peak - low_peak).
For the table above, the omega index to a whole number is 14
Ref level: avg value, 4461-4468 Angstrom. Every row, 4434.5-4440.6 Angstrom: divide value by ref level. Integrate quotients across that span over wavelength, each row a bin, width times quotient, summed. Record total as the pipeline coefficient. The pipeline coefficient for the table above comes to 6.7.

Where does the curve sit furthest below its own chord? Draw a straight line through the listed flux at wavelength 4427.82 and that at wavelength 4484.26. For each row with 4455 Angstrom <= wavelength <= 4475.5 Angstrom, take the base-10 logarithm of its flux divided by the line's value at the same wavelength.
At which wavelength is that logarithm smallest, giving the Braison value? 4457.49 Angstrom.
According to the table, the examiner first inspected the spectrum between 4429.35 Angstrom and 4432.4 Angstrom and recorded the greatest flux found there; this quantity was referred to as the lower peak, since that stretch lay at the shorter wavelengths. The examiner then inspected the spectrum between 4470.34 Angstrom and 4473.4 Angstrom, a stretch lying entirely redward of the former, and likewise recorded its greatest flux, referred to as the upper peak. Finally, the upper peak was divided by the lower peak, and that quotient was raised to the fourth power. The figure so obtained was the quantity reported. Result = 1.7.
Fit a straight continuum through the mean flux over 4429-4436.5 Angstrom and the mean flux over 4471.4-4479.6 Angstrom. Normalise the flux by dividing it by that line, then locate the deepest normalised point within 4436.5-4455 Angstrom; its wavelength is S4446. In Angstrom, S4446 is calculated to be 4448.26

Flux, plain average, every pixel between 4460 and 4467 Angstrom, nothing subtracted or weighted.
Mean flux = 7.0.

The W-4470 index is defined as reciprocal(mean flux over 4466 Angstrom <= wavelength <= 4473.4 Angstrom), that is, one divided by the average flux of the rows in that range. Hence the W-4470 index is 0.127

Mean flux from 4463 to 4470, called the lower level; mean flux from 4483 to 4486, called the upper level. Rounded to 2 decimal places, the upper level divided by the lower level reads 0.91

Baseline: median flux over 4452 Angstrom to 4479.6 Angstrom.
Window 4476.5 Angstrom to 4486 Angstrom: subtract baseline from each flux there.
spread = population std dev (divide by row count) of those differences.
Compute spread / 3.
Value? 0.28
